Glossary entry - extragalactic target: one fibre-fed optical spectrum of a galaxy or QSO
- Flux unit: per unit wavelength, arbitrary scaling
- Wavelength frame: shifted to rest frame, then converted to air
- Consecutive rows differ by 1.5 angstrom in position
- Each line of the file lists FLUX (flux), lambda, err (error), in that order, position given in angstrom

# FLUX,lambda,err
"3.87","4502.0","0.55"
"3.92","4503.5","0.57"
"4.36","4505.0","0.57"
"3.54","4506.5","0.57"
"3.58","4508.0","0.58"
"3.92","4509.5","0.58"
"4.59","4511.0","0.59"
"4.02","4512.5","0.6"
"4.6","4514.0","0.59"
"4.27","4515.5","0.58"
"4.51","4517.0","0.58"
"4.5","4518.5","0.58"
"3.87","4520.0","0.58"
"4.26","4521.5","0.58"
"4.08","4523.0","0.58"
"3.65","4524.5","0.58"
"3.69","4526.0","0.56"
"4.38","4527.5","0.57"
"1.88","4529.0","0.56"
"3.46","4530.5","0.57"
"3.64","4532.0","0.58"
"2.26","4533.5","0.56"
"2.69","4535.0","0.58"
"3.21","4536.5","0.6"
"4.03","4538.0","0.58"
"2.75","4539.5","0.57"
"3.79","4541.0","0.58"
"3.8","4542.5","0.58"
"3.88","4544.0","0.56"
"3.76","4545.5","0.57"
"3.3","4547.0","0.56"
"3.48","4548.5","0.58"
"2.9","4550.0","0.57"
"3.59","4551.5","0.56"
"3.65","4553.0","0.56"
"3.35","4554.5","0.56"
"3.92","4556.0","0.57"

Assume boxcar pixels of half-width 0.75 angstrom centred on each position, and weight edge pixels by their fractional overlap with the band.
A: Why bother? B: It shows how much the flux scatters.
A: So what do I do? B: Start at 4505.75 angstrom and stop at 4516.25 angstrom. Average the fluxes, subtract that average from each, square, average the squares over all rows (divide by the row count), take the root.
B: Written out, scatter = 0.4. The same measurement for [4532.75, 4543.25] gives 0.6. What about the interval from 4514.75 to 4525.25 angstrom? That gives 0.3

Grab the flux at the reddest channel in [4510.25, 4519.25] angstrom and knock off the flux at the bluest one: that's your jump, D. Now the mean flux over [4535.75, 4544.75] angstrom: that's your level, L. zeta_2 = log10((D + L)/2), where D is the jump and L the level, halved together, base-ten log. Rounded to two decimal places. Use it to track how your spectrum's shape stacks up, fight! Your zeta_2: 0.24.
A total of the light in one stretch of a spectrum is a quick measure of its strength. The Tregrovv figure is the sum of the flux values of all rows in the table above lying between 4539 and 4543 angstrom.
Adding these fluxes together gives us 10.3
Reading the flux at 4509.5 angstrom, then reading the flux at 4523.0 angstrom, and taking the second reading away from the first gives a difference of -0.16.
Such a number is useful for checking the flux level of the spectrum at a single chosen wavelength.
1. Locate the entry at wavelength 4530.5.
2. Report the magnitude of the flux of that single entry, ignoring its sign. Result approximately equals 3.46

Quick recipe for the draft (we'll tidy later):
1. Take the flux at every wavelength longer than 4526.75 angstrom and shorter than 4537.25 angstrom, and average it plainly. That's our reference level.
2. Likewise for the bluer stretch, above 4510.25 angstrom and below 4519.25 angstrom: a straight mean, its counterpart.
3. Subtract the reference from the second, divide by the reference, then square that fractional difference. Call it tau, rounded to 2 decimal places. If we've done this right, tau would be 0.19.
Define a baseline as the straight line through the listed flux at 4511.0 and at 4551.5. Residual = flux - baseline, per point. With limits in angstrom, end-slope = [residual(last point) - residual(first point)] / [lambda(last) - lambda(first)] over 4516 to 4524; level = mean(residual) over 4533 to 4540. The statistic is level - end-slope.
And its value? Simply -0.9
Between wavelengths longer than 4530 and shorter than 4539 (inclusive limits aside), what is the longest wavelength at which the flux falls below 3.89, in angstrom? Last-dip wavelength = 4536.5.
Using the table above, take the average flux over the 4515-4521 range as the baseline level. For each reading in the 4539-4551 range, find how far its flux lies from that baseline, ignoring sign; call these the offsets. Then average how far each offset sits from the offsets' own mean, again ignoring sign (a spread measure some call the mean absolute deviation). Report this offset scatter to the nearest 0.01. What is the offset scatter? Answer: 0.36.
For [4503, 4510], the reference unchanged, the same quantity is 0.22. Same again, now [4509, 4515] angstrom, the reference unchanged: 0.03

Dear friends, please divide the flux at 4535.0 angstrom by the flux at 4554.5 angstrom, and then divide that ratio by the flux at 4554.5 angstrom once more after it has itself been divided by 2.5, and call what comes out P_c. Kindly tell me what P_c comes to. 0.60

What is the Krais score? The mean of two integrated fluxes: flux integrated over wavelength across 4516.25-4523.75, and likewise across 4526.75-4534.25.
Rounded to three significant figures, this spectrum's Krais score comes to 27.6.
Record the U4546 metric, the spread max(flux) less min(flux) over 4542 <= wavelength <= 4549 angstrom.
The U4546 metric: 0.58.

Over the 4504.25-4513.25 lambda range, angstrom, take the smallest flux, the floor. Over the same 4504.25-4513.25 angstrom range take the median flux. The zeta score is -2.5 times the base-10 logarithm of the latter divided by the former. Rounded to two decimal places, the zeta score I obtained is -0.12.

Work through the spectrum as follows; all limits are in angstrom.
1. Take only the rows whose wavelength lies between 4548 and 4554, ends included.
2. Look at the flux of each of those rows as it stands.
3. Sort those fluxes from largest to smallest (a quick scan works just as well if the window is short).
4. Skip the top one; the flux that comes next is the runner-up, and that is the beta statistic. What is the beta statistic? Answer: 3.59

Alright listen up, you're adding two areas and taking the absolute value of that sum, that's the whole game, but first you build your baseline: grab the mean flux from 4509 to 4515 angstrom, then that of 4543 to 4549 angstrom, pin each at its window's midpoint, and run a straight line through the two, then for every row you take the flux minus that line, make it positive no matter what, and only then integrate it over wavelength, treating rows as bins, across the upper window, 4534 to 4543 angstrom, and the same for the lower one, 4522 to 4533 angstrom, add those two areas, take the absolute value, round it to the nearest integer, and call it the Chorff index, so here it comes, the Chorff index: 11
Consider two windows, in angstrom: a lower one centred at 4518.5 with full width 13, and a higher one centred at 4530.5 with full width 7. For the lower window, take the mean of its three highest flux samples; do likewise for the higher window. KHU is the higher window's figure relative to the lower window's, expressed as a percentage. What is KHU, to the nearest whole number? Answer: 84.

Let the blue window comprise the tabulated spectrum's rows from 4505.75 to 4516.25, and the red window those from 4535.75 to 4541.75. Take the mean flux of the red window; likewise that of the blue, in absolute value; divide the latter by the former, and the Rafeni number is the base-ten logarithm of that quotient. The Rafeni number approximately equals 0.07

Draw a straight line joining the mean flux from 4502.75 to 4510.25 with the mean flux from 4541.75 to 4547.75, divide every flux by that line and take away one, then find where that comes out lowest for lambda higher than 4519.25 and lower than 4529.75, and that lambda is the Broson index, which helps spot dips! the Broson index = 4529.0 angstrom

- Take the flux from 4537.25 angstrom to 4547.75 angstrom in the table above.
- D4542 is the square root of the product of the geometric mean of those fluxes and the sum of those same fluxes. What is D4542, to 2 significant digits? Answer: 9.5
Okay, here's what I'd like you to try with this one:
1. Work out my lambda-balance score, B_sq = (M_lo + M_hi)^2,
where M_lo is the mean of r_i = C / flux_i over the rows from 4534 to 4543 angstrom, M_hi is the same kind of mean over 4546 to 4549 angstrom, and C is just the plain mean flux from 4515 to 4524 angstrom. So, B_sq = 6.5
